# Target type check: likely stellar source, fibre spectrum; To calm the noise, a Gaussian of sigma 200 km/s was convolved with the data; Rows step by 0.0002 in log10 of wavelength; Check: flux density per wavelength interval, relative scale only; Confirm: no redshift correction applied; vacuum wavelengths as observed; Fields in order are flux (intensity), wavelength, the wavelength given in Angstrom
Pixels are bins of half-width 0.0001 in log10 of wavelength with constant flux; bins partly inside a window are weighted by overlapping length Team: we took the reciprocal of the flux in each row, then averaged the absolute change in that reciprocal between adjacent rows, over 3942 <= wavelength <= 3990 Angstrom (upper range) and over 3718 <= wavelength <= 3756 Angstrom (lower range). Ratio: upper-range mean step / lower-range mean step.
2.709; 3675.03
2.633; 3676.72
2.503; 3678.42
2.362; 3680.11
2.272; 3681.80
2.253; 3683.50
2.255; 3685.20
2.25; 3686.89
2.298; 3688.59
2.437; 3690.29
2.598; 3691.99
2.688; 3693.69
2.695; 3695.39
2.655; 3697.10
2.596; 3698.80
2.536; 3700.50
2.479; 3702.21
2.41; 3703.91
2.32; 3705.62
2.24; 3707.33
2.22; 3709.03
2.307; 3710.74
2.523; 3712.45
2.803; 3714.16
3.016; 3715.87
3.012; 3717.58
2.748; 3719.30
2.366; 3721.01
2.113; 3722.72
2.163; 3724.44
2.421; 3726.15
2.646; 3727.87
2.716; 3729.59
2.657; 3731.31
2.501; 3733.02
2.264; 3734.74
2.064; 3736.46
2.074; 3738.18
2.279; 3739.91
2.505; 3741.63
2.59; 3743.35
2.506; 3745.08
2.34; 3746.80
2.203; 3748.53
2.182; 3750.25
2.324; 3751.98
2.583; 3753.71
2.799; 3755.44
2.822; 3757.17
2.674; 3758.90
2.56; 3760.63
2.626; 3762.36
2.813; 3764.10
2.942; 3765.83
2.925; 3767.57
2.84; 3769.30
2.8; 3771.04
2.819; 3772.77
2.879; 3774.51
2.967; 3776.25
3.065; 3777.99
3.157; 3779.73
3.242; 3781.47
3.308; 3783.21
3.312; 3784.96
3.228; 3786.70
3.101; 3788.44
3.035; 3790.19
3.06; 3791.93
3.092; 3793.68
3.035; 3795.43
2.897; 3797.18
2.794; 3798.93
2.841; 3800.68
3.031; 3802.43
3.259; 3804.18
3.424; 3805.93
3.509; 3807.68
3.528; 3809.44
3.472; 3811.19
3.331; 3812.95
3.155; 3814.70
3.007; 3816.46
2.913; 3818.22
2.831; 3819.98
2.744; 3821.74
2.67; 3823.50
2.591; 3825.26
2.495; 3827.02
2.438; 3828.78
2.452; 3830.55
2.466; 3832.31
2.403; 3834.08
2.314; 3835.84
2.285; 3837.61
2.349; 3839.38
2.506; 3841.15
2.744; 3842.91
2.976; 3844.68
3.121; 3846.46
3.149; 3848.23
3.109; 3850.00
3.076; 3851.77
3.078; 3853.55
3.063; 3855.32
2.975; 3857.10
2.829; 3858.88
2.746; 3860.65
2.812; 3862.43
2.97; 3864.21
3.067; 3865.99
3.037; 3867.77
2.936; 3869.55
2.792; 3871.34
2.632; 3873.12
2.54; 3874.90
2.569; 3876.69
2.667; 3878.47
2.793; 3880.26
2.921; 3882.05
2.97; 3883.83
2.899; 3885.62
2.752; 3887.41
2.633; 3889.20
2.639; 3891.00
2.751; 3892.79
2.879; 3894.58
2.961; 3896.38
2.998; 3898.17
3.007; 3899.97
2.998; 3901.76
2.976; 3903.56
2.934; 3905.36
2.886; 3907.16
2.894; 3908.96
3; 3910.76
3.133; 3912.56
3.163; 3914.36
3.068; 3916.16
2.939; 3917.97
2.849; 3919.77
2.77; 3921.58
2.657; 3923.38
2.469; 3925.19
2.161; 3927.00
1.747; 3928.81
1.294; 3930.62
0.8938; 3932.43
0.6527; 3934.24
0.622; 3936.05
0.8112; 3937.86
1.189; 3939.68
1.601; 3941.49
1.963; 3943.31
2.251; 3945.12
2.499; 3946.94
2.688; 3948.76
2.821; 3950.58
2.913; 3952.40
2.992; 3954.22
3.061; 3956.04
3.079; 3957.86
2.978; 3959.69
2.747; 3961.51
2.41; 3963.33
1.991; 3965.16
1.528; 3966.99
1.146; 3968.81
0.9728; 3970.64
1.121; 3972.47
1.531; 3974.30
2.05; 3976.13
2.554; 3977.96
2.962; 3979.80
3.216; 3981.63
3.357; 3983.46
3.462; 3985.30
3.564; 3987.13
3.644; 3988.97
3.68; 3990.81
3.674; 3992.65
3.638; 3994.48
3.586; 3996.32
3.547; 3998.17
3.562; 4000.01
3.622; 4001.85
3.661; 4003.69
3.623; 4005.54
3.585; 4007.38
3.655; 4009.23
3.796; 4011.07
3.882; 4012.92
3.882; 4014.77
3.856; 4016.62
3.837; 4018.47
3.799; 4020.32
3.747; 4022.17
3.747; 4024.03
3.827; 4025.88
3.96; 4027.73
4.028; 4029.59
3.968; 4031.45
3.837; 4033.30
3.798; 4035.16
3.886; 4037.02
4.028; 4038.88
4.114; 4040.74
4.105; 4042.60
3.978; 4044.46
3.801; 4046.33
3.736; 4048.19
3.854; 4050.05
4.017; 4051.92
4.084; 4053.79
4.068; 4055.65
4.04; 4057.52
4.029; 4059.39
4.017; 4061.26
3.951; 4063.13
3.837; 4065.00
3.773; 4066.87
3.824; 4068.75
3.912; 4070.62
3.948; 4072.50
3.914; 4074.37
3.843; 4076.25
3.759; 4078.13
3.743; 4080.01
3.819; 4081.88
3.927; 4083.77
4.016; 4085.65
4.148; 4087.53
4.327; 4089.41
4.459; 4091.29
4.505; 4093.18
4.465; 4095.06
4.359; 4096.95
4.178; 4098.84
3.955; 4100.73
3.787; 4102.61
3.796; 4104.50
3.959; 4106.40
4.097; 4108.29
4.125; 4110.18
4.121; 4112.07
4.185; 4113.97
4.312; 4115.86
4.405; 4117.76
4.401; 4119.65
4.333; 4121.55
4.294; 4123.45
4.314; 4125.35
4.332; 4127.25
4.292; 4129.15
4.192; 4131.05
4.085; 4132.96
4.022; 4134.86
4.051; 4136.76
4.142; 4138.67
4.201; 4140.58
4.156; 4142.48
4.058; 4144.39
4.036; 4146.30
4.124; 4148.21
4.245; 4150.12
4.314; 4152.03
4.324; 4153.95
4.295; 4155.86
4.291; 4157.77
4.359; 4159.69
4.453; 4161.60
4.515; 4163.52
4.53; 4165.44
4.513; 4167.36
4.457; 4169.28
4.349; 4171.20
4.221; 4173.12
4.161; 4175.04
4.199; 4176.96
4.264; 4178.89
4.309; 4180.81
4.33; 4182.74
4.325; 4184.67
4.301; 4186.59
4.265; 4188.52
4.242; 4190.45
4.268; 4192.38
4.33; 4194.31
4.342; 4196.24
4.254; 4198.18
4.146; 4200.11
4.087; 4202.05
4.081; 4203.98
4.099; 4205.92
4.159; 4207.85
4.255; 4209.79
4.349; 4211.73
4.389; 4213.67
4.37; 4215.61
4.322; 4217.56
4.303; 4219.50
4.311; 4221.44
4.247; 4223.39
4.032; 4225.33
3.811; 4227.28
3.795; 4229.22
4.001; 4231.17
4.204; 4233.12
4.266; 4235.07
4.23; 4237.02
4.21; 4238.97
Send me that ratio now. 2.3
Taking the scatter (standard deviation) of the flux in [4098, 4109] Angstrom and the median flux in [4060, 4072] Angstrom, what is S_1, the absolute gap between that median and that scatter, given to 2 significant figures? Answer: 3.7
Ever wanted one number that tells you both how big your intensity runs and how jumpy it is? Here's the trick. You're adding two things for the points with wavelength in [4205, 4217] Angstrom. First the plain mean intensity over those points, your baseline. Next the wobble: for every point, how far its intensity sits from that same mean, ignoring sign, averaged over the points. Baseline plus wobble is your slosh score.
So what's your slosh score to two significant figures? 4.4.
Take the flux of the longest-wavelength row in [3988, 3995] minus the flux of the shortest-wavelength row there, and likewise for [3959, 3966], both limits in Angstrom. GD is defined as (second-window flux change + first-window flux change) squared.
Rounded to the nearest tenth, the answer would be 1.0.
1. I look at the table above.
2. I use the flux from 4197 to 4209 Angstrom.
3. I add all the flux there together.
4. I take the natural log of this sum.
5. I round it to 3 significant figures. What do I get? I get 3.21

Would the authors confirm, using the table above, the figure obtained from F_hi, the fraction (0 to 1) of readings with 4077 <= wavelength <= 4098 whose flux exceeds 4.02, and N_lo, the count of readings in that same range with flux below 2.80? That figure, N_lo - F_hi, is -0.5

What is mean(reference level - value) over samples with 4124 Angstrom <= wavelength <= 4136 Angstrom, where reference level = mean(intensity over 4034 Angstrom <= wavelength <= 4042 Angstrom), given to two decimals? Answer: -0.25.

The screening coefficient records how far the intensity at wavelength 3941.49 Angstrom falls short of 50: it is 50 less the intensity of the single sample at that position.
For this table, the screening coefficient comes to 48.4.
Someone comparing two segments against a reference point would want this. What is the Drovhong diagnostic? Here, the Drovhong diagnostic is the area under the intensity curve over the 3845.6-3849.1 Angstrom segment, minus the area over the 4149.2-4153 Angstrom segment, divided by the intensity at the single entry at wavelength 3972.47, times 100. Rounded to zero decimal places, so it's -469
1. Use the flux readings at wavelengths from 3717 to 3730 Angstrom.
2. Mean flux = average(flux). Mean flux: 2.5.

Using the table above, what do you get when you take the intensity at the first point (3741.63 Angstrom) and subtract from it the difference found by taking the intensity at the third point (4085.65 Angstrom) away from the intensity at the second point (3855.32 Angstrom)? 3.5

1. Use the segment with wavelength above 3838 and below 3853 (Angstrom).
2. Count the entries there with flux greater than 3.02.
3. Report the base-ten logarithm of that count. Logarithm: 0.602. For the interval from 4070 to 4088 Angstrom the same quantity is 1.000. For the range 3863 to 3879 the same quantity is 0.301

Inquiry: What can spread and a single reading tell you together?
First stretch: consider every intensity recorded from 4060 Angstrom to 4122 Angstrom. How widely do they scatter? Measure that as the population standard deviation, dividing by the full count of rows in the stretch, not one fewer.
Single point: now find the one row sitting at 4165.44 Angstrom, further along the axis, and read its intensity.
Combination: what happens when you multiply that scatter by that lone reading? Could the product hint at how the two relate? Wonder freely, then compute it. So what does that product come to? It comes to 1.1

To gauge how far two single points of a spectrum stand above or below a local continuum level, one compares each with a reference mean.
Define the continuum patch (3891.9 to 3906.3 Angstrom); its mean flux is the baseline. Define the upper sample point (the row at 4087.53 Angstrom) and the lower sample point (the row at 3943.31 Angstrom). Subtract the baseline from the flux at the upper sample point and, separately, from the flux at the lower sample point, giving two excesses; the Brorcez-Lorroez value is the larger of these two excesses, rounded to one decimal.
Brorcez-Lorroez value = 1.2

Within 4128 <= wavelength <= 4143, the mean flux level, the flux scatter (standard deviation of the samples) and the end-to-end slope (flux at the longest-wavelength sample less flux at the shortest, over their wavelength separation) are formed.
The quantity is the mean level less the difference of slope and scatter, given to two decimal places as 4.24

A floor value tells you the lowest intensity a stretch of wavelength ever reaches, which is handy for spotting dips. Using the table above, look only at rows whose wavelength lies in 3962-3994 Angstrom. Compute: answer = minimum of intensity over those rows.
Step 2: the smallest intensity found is 0.9728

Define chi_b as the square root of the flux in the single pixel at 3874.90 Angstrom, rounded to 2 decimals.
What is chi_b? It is 1.59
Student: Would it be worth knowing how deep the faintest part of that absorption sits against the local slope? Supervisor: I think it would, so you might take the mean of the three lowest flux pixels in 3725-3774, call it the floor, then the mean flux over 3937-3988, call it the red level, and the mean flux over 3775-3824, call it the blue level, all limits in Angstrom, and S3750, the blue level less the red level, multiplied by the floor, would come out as 1.6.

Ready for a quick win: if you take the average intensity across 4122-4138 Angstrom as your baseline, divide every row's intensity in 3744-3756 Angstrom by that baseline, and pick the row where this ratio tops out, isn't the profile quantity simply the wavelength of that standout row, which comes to 3755.44 Angstrom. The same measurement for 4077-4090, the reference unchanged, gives 4089.41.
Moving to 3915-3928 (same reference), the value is 3916.16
